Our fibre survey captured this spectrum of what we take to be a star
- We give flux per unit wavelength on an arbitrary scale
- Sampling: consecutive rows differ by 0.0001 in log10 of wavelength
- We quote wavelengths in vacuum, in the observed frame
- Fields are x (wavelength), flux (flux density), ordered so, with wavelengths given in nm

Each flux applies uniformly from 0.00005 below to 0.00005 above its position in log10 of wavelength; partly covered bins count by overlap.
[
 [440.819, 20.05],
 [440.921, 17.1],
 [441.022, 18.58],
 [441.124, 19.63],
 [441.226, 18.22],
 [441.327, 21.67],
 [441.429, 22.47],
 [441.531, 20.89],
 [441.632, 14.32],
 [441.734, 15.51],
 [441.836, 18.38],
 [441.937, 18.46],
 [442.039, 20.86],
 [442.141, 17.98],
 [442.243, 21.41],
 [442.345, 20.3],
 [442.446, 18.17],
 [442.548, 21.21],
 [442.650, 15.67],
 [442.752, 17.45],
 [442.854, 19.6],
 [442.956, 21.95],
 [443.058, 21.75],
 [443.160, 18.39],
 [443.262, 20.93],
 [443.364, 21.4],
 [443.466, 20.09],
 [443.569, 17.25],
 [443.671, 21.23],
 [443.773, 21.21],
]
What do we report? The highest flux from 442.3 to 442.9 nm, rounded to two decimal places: 21.21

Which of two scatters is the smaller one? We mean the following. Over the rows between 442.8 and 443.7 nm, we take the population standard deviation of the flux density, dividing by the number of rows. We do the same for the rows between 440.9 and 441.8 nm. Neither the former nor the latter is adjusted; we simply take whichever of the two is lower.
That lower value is 1.52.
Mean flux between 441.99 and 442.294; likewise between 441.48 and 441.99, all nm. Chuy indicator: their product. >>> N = 352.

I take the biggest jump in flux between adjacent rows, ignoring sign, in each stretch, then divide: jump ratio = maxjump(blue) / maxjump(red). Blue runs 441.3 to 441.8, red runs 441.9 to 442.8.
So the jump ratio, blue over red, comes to 1.2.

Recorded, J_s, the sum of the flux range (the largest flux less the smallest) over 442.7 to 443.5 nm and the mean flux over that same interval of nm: 24.7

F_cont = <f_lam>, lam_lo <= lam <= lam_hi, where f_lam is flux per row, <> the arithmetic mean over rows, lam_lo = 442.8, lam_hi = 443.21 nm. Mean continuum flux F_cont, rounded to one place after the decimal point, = 20.4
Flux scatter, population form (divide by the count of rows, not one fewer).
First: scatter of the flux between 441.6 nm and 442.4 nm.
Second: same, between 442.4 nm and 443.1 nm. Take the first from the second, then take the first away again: -2.5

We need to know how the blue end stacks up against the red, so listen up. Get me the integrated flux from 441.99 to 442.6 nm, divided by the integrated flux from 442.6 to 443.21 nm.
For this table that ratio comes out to 1.04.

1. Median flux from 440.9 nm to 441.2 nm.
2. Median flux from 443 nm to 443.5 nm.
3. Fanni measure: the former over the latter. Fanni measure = 0.89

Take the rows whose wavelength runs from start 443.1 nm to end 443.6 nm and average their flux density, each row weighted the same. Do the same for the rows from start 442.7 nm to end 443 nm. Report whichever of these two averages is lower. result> 19.6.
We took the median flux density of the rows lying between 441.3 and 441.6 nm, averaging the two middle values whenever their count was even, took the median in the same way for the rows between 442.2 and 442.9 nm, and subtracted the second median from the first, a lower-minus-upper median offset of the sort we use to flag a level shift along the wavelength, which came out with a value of 2.1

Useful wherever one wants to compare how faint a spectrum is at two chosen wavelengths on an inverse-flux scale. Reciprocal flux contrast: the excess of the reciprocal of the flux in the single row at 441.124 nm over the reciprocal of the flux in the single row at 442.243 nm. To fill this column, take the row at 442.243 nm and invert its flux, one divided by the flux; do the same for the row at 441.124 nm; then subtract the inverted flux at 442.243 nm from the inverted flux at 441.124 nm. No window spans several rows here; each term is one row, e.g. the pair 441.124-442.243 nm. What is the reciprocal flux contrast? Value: 0.0042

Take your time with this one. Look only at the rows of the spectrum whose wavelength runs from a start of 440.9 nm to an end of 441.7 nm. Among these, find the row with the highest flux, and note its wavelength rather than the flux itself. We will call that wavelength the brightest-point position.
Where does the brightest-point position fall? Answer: 441.429 nm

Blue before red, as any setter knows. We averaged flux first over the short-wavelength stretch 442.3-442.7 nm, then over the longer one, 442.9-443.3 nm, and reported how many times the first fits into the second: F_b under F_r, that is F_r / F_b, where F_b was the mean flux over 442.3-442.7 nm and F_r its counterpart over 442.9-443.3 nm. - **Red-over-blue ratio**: 1.10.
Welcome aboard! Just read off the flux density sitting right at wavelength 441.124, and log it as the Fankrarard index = 19.63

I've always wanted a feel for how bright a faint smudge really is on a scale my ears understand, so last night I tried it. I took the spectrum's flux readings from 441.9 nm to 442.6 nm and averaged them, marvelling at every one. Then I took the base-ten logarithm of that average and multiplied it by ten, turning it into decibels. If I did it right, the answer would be 13.0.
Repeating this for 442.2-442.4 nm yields 13.2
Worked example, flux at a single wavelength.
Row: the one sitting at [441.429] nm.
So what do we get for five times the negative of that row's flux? -112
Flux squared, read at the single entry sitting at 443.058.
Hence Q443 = 473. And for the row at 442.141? 323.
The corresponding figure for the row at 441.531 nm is 436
